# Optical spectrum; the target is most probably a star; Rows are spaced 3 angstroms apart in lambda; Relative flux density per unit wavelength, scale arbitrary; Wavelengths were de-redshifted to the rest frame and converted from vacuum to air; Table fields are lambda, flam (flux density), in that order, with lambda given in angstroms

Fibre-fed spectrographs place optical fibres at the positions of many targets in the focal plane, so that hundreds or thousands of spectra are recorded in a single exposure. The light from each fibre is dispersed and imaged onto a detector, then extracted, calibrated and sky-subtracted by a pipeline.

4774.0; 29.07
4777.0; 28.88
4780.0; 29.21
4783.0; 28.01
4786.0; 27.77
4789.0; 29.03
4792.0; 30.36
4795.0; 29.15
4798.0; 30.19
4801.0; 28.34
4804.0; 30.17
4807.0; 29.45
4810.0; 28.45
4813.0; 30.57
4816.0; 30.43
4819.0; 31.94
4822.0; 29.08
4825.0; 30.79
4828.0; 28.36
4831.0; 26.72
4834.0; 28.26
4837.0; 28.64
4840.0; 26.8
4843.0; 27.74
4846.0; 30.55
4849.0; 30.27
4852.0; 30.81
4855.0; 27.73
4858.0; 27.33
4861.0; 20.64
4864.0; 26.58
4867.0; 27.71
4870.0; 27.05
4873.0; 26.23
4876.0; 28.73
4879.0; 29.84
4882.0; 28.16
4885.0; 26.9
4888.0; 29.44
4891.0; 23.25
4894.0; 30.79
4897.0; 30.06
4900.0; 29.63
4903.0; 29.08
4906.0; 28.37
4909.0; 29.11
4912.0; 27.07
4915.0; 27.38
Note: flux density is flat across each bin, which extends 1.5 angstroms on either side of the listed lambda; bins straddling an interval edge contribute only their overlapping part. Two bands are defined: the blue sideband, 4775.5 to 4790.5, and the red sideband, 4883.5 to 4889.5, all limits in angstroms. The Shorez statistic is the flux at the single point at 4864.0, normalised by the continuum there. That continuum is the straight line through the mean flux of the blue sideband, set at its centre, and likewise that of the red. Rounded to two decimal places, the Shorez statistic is 0.94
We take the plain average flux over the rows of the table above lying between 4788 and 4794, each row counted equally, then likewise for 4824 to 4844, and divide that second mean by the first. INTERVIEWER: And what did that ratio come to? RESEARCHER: 0.95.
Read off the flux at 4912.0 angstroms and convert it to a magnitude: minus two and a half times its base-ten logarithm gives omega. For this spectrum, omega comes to -3.58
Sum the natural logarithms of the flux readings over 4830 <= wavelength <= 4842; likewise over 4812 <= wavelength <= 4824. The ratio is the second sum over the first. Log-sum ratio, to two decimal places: 1.03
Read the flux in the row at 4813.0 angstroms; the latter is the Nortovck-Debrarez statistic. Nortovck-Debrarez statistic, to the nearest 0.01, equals 30.57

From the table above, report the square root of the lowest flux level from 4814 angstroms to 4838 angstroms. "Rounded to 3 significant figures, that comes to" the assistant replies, 5.17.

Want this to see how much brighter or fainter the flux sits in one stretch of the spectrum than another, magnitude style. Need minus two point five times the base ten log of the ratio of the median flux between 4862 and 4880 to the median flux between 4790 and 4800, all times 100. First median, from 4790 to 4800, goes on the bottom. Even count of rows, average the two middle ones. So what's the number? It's 11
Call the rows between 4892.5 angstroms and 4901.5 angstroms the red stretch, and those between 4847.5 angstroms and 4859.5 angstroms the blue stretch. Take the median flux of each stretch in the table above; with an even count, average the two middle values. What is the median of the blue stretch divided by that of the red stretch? 0.96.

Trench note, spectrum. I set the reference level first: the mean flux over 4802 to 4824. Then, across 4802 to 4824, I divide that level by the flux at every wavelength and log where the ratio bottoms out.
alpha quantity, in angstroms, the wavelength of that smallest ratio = 4819.0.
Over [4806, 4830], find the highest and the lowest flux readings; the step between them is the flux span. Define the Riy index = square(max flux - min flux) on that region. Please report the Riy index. 13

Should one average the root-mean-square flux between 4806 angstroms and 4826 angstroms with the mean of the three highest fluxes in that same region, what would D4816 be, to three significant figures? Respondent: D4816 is 30.6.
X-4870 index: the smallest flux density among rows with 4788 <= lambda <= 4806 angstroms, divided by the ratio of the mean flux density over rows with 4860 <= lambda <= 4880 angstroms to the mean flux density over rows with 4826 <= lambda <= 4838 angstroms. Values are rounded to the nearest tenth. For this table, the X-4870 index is 29.7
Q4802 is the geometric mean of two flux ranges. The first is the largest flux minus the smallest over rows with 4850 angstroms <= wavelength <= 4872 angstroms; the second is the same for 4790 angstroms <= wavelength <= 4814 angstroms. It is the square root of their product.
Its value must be 4.8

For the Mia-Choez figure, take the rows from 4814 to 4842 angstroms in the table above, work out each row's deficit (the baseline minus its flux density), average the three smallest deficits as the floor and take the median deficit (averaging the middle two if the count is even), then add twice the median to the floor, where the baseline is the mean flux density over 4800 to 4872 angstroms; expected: -2.8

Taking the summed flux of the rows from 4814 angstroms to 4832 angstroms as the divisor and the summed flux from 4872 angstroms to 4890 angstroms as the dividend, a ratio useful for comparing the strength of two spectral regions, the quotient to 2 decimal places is 0.95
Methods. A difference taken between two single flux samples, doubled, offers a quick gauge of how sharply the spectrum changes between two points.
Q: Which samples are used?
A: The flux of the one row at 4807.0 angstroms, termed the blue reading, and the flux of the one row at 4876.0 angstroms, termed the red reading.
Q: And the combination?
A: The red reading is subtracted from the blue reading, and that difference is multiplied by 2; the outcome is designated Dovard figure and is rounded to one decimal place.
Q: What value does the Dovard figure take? 1.4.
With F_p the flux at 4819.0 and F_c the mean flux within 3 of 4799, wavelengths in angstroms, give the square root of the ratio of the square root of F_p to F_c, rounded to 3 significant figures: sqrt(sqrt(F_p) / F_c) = 0.439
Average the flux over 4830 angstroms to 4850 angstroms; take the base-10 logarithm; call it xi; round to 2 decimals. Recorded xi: 1.45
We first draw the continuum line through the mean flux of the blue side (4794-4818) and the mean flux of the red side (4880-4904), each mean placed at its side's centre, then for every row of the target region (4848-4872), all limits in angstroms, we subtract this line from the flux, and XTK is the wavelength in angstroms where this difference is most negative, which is 4861.0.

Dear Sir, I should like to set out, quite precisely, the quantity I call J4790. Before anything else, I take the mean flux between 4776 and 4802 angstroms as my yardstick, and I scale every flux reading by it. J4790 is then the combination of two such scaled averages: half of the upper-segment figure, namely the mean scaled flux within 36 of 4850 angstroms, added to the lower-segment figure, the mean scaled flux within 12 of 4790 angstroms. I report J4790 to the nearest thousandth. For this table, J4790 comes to 1.487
